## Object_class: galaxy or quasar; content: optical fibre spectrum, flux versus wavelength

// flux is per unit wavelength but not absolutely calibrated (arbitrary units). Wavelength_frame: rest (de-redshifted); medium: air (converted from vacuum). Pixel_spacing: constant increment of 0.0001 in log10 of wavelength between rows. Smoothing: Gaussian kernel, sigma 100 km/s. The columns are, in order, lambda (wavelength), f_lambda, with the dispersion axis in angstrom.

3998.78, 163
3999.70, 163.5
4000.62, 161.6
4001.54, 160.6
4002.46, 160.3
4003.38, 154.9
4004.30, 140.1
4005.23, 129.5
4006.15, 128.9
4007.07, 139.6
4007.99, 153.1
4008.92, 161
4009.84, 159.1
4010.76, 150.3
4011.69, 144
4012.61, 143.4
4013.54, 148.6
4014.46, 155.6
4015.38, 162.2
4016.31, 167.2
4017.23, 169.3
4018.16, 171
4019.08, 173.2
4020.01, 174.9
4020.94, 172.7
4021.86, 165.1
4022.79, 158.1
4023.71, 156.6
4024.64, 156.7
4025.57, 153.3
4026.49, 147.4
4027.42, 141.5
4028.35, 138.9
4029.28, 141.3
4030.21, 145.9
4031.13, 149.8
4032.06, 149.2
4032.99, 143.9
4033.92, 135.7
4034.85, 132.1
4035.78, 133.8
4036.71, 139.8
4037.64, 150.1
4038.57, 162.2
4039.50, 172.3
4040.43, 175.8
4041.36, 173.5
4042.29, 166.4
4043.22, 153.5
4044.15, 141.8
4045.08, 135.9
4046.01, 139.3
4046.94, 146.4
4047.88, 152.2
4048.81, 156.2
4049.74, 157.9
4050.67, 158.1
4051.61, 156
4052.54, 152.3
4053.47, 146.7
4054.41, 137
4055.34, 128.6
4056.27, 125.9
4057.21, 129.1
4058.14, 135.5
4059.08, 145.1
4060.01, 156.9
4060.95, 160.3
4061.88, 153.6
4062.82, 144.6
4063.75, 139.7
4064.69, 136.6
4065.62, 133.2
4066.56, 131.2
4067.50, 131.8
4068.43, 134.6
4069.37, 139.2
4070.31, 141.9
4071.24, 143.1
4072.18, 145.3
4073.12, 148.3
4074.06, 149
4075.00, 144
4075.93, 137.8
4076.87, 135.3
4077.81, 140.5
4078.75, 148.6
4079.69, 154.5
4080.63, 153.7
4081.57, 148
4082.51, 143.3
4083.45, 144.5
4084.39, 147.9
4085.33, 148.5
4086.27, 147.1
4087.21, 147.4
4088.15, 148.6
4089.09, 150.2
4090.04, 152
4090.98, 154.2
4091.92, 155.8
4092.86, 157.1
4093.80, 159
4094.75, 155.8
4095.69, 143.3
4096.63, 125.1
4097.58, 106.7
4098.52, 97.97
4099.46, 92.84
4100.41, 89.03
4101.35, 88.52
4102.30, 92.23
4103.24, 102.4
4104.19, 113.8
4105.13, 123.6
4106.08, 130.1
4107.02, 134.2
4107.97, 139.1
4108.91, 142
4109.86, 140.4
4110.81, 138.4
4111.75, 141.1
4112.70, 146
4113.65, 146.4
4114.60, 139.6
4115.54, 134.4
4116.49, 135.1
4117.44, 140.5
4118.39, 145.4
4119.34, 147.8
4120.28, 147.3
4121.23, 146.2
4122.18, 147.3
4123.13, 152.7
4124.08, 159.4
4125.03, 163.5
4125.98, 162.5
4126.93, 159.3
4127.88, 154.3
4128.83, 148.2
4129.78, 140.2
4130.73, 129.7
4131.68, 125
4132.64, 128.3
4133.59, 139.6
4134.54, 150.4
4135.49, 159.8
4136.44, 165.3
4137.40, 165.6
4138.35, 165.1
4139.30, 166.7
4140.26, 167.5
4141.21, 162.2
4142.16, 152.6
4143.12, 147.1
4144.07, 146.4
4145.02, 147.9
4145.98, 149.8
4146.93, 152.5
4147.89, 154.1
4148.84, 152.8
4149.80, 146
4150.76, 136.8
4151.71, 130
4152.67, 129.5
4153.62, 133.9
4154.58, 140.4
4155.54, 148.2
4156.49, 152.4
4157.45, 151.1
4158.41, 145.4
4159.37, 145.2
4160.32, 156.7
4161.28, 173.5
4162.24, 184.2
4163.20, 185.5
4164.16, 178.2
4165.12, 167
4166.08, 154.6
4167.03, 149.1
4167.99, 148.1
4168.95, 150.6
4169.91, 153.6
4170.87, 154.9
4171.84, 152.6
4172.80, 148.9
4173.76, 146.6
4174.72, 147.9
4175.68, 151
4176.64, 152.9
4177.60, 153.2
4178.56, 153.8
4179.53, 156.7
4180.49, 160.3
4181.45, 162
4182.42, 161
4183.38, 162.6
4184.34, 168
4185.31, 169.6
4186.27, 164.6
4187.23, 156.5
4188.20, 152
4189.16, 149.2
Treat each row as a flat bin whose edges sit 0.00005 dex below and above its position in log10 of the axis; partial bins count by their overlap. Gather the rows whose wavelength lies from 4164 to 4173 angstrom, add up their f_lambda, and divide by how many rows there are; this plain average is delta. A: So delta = 156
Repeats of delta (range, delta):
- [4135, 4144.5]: 160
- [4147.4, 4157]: 142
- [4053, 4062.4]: 142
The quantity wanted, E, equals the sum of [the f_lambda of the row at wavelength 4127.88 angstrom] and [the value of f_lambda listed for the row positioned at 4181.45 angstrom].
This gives 316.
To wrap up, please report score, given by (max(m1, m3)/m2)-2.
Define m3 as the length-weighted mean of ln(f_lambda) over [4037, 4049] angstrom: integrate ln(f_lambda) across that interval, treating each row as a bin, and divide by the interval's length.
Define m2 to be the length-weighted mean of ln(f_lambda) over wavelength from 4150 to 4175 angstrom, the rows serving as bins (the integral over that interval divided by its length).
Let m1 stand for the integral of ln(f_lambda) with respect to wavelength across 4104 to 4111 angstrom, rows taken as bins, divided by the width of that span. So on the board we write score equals -0.996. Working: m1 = 4.89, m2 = 5.02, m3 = 5.04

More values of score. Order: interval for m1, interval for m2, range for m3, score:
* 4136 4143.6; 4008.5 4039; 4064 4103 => -0.989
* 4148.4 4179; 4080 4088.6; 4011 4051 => -0.993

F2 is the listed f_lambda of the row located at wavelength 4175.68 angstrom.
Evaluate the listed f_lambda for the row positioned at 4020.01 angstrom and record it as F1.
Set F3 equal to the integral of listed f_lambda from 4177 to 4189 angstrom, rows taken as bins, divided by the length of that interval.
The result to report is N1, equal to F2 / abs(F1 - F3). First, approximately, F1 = 174.9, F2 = 151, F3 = 160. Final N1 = 10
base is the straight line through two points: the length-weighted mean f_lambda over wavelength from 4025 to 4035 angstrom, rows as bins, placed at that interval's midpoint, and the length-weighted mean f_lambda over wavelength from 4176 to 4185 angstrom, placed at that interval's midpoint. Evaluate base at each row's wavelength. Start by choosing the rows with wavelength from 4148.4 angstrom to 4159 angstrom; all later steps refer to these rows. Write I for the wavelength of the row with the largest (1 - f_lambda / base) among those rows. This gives 4152.67 angstrom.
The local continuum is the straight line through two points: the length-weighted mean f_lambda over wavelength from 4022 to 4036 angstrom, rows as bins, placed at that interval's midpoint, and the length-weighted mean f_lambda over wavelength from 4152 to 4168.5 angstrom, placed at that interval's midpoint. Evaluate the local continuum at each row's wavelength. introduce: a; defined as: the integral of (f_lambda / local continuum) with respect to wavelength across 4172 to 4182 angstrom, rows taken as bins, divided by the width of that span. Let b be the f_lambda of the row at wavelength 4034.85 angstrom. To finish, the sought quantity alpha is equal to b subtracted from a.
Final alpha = -131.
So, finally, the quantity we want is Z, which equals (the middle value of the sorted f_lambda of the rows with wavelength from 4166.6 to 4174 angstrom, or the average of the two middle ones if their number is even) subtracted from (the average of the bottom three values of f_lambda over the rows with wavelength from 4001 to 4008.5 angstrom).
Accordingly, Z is -17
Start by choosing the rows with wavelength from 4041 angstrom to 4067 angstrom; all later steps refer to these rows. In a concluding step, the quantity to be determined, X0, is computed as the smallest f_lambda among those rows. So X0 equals 125.9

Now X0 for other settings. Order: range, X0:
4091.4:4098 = 106.7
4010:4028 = 141.5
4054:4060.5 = 125.9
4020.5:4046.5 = 132.1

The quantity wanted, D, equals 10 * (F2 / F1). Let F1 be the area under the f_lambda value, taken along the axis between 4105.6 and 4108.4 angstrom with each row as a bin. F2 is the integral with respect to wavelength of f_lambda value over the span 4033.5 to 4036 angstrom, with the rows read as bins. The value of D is 9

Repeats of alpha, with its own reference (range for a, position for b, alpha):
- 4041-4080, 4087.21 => -146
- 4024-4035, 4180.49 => -159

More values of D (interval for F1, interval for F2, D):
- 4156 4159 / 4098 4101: 6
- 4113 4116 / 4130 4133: 9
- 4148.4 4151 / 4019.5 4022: 11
